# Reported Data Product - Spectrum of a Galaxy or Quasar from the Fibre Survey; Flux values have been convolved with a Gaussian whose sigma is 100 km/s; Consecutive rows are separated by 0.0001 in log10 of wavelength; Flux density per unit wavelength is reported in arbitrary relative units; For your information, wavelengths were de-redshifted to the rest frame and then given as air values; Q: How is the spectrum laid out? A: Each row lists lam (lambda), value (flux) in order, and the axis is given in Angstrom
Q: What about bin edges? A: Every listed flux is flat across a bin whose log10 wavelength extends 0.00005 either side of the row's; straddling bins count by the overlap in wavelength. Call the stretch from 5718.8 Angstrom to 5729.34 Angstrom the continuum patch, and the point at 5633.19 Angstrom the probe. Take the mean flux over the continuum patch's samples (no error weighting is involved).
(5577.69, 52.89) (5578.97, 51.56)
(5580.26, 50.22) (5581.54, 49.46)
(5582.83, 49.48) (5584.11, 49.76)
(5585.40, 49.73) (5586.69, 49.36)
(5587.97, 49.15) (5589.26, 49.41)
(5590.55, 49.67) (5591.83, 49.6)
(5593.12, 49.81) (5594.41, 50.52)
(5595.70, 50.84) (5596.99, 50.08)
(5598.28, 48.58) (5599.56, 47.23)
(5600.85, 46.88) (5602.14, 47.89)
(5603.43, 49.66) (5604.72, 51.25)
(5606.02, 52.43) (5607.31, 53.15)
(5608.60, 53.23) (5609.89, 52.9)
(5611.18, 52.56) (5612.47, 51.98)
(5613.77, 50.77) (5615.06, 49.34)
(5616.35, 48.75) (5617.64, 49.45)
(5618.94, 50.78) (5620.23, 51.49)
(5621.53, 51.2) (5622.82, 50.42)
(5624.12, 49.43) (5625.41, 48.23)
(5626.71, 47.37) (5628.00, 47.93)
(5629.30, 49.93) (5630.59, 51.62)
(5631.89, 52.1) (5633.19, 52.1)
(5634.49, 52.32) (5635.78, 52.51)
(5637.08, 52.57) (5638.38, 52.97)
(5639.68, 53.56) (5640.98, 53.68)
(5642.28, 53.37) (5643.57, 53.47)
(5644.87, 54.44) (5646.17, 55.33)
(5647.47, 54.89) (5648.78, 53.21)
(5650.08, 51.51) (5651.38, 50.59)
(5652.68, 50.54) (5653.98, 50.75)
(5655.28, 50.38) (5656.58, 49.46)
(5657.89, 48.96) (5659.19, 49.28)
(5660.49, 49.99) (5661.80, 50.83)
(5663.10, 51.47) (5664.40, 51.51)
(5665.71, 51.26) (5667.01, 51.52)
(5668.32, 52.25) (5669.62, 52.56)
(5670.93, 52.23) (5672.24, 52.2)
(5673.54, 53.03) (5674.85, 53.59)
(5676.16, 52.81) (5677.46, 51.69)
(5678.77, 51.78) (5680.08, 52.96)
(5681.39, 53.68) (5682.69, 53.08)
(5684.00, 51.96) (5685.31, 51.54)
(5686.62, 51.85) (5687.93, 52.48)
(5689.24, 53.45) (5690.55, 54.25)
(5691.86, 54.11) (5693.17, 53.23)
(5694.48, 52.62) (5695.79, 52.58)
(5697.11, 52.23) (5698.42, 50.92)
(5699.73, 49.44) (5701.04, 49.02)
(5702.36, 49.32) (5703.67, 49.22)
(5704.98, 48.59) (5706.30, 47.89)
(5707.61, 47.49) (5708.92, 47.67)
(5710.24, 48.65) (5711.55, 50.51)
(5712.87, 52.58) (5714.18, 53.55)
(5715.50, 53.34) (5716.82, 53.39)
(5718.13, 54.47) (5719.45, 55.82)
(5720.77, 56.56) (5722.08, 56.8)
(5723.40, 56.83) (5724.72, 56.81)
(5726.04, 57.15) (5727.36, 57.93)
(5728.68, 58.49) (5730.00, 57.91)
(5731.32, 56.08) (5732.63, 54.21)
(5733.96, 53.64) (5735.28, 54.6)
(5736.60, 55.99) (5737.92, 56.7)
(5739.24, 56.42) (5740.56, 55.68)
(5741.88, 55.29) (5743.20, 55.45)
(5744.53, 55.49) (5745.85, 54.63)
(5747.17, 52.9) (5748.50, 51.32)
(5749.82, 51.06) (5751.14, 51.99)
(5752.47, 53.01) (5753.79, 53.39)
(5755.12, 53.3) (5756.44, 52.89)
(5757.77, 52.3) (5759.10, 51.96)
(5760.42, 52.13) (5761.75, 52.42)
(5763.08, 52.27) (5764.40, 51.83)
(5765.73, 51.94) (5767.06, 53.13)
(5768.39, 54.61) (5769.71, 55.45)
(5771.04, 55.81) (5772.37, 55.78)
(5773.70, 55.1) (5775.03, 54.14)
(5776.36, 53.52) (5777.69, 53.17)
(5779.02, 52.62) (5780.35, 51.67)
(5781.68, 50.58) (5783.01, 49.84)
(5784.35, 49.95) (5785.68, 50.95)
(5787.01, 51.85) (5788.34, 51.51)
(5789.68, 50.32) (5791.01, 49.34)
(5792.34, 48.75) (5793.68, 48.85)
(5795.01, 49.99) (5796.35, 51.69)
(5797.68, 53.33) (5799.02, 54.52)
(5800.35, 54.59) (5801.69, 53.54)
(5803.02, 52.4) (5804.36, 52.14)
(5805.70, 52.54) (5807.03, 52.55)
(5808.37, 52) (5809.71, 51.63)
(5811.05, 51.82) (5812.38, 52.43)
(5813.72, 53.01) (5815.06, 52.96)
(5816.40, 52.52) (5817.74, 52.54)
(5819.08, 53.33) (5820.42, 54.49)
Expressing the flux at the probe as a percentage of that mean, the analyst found 91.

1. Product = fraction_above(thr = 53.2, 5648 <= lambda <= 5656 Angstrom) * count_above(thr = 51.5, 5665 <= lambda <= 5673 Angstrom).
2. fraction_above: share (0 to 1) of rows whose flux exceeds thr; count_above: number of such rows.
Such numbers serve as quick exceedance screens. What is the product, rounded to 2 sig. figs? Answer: 0.83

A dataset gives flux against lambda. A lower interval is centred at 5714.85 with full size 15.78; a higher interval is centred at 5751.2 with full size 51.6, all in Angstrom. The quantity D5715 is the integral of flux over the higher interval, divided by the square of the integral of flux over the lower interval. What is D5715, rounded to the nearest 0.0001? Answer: 0.0041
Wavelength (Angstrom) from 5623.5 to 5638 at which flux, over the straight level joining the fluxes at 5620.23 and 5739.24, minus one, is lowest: 5626.71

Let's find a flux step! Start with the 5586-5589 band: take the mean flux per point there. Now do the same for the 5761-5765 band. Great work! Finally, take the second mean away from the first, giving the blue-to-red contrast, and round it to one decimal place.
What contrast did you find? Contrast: -2.9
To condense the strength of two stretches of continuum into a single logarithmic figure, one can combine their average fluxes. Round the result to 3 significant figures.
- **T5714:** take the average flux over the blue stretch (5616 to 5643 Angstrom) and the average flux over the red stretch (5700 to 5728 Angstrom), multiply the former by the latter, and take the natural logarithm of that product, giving 7.89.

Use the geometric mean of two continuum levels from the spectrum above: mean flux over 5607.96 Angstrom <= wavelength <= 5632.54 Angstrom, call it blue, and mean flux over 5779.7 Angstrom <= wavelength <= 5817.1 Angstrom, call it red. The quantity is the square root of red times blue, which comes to 51.1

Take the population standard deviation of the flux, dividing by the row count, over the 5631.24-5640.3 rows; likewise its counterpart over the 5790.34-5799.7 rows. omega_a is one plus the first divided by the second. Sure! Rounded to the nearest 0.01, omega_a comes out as 1.23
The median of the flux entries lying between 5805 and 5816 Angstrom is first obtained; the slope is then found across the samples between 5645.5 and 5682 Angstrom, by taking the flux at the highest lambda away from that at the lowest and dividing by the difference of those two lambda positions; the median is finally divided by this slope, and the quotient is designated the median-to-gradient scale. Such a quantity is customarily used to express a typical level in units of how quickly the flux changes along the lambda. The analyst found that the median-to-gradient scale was -1120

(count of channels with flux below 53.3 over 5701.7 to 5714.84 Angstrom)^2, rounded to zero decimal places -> 81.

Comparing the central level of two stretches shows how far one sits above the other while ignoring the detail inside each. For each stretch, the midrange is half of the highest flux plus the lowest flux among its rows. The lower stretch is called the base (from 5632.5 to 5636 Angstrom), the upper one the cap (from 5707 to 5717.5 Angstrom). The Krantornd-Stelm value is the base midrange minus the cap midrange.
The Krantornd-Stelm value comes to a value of 1.8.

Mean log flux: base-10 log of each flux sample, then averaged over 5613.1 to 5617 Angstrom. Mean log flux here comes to 1.70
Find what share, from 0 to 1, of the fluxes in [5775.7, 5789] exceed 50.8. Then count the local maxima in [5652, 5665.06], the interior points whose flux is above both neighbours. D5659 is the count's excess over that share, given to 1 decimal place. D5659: 0.3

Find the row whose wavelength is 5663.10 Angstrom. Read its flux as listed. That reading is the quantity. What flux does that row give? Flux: 51.47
